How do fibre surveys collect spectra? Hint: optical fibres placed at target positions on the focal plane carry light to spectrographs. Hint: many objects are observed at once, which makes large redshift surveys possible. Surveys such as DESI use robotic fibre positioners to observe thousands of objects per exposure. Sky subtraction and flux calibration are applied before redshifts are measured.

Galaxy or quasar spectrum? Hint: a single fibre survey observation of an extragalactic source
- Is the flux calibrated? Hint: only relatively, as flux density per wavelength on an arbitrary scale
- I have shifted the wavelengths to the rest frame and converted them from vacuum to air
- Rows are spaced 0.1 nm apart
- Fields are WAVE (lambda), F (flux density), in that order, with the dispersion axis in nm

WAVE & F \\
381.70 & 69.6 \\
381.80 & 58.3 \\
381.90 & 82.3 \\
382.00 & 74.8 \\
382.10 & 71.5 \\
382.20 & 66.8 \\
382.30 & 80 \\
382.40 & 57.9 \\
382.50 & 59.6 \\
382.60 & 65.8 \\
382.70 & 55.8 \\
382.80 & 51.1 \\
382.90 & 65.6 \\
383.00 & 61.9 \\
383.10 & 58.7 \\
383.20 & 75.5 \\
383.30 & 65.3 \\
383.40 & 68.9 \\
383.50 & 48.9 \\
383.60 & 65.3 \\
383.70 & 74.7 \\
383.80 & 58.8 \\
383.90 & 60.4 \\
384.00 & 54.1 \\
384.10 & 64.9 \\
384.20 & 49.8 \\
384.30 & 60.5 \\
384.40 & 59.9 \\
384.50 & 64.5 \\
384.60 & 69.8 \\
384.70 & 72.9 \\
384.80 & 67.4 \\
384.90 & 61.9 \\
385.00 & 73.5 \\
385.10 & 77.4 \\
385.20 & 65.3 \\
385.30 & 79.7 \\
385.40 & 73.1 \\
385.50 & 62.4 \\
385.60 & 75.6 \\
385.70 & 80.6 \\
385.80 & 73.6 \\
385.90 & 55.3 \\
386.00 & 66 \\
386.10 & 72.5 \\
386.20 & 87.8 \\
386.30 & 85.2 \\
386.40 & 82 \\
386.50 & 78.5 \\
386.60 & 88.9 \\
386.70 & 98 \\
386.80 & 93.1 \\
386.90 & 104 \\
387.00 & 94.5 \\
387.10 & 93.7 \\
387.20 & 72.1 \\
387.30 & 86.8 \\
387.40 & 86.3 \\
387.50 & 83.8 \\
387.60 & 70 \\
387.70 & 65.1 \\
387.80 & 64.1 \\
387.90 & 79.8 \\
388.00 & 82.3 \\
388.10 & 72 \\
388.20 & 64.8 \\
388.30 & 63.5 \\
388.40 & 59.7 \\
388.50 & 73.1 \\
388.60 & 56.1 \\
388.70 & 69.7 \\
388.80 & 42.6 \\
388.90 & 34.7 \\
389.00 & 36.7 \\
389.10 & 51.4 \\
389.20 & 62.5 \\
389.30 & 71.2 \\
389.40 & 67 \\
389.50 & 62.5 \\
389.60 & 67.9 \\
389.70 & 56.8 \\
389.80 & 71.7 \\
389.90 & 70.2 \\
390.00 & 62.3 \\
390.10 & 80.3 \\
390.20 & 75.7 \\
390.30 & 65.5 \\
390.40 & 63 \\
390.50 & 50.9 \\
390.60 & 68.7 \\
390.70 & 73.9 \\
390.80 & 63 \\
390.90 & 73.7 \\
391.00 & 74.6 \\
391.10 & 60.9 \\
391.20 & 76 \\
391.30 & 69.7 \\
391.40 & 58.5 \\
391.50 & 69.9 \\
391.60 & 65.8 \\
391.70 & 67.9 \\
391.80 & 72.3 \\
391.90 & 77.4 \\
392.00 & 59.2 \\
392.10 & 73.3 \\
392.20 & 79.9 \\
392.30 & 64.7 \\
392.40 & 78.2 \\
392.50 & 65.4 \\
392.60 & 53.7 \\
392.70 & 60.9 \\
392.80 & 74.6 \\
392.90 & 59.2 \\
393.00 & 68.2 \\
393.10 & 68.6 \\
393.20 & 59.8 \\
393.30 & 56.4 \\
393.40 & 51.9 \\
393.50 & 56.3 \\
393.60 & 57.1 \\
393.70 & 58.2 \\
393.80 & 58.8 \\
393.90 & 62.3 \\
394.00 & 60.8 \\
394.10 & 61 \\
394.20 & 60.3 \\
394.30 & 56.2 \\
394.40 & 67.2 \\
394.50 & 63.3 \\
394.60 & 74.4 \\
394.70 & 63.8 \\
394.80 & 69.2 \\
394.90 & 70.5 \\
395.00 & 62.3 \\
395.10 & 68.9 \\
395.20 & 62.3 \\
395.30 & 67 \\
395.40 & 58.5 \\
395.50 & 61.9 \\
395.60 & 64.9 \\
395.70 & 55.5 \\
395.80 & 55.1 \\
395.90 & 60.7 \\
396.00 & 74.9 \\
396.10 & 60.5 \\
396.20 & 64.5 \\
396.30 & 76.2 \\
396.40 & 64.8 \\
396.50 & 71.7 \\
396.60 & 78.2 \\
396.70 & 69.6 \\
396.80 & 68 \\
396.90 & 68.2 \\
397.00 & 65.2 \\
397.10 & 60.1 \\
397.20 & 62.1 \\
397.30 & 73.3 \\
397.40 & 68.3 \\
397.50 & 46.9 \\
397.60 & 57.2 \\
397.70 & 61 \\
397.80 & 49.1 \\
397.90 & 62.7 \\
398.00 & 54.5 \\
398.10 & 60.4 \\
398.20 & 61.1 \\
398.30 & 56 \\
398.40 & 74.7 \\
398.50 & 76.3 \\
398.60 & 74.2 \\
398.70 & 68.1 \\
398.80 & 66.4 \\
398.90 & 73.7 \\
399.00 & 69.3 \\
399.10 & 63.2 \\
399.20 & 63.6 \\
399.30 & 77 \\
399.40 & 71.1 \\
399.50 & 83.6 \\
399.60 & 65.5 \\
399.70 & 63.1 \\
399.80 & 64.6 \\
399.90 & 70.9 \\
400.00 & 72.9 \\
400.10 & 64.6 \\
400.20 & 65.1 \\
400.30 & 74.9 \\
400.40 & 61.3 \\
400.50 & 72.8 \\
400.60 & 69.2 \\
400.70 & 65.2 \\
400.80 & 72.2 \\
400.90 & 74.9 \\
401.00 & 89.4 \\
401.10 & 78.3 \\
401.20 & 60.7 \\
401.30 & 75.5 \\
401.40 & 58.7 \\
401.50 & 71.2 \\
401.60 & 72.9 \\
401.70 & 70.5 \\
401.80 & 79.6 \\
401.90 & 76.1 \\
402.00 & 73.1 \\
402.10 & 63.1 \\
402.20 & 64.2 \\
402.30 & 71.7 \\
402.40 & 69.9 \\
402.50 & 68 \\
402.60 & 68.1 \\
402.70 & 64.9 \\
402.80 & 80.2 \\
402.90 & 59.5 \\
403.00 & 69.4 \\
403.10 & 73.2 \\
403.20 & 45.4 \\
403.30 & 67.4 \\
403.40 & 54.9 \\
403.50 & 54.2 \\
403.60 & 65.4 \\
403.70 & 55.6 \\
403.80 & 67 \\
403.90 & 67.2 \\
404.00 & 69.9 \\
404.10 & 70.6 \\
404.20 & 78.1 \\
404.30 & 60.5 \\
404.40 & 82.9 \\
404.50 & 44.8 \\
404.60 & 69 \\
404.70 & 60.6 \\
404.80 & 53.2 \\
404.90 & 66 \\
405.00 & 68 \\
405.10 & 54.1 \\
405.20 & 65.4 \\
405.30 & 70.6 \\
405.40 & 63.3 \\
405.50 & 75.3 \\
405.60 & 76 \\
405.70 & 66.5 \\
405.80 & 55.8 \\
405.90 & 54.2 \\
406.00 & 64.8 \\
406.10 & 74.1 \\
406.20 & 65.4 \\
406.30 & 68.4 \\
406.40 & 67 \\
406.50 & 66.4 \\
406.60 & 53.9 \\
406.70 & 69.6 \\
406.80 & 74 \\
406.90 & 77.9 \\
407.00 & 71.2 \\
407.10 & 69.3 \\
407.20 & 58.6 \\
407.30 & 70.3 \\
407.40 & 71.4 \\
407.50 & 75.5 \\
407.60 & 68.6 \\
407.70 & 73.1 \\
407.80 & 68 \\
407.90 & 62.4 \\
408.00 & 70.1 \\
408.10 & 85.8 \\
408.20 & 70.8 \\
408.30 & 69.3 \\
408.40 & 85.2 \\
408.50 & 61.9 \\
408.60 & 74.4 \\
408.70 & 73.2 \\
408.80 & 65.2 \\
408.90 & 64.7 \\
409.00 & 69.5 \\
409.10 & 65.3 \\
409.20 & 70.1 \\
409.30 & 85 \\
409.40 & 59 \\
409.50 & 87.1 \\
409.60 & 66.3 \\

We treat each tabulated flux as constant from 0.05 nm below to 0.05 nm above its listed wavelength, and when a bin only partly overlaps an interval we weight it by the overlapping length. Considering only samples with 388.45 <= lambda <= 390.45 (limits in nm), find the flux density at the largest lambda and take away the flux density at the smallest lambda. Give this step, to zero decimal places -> -10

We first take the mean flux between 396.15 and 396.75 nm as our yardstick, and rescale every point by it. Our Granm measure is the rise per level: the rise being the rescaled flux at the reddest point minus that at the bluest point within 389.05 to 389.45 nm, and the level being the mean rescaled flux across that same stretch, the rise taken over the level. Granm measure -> 0.25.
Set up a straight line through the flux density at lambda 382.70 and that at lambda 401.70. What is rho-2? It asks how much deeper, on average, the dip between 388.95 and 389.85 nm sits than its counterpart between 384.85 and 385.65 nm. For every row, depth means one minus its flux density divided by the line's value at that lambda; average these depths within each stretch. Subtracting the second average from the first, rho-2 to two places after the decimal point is 0.23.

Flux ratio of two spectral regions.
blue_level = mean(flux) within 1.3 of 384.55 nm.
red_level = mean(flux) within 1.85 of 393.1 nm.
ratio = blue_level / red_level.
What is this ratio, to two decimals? 1.03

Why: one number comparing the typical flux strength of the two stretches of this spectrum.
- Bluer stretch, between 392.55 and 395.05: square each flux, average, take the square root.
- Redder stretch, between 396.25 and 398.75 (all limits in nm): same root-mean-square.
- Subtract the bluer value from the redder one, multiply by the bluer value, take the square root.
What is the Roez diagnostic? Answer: 14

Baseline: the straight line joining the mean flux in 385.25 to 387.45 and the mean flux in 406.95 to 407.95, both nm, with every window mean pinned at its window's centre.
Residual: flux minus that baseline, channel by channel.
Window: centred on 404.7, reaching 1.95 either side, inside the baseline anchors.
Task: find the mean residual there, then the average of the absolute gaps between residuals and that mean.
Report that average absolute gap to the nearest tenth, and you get 7.0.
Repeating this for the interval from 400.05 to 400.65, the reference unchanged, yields 4.4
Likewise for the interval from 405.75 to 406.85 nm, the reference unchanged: 5.7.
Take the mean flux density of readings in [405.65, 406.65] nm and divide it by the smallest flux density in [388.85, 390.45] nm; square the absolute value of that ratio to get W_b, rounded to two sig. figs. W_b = 3.4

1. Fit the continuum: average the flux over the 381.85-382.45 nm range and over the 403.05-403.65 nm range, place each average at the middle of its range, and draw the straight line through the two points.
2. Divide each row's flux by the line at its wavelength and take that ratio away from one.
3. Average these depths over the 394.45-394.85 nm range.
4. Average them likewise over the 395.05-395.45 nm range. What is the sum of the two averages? -0.03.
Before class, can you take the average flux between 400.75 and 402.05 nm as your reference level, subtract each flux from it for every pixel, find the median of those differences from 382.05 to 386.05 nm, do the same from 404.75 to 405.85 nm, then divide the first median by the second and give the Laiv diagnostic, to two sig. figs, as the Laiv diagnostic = 1.1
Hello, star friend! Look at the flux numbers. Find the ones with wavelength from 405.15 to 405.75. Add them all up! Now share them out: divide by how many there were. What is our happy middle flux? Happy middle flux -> 70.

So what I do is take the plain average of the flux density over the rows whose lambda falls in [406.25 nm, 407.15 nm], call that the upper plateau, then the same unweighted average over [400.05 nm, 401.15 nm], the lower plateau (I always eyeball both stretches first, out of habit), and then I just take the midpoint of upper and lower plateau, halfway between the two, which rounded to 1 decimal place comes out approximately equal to 70.1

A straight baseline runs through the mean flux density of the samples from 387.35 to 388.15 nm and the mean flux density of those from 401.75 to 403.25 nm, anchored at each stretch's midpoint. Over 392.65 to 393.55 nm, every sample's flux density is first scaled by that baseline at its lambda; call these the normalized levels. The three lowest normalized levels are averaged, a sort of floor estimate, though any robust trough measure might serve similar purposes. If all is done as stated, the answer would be 0.754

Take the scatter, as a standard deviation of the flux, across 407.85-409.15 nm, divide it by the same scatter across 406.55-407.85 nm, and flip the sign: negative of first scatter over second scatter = -1.2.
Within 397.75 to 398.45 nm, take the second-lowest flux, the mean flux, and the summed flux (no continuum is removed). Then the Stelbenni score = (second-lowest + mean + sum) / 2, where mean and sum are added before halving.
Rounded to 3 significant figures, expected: 266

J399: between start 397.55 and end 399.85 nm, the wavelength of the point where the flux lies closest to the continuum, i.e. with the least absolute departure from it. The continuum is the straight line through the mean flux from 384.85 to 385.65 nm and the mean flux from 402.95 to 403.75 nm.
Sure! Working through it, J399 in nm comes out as 399.10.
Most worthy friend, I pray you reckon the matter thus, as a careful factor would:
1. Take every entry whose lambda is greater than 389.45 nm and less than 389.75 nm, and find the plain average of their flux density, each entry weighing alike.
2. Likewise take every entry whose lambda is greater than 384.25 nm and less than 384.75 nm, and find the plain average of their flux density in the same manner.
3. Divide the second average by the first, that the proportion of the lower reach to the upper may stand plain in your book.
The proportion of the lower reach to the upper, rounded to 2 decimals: 1.05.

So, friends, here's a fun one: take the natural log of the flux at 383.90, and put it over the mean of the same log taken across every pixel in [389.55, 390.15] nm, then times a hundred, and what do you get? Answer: 97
